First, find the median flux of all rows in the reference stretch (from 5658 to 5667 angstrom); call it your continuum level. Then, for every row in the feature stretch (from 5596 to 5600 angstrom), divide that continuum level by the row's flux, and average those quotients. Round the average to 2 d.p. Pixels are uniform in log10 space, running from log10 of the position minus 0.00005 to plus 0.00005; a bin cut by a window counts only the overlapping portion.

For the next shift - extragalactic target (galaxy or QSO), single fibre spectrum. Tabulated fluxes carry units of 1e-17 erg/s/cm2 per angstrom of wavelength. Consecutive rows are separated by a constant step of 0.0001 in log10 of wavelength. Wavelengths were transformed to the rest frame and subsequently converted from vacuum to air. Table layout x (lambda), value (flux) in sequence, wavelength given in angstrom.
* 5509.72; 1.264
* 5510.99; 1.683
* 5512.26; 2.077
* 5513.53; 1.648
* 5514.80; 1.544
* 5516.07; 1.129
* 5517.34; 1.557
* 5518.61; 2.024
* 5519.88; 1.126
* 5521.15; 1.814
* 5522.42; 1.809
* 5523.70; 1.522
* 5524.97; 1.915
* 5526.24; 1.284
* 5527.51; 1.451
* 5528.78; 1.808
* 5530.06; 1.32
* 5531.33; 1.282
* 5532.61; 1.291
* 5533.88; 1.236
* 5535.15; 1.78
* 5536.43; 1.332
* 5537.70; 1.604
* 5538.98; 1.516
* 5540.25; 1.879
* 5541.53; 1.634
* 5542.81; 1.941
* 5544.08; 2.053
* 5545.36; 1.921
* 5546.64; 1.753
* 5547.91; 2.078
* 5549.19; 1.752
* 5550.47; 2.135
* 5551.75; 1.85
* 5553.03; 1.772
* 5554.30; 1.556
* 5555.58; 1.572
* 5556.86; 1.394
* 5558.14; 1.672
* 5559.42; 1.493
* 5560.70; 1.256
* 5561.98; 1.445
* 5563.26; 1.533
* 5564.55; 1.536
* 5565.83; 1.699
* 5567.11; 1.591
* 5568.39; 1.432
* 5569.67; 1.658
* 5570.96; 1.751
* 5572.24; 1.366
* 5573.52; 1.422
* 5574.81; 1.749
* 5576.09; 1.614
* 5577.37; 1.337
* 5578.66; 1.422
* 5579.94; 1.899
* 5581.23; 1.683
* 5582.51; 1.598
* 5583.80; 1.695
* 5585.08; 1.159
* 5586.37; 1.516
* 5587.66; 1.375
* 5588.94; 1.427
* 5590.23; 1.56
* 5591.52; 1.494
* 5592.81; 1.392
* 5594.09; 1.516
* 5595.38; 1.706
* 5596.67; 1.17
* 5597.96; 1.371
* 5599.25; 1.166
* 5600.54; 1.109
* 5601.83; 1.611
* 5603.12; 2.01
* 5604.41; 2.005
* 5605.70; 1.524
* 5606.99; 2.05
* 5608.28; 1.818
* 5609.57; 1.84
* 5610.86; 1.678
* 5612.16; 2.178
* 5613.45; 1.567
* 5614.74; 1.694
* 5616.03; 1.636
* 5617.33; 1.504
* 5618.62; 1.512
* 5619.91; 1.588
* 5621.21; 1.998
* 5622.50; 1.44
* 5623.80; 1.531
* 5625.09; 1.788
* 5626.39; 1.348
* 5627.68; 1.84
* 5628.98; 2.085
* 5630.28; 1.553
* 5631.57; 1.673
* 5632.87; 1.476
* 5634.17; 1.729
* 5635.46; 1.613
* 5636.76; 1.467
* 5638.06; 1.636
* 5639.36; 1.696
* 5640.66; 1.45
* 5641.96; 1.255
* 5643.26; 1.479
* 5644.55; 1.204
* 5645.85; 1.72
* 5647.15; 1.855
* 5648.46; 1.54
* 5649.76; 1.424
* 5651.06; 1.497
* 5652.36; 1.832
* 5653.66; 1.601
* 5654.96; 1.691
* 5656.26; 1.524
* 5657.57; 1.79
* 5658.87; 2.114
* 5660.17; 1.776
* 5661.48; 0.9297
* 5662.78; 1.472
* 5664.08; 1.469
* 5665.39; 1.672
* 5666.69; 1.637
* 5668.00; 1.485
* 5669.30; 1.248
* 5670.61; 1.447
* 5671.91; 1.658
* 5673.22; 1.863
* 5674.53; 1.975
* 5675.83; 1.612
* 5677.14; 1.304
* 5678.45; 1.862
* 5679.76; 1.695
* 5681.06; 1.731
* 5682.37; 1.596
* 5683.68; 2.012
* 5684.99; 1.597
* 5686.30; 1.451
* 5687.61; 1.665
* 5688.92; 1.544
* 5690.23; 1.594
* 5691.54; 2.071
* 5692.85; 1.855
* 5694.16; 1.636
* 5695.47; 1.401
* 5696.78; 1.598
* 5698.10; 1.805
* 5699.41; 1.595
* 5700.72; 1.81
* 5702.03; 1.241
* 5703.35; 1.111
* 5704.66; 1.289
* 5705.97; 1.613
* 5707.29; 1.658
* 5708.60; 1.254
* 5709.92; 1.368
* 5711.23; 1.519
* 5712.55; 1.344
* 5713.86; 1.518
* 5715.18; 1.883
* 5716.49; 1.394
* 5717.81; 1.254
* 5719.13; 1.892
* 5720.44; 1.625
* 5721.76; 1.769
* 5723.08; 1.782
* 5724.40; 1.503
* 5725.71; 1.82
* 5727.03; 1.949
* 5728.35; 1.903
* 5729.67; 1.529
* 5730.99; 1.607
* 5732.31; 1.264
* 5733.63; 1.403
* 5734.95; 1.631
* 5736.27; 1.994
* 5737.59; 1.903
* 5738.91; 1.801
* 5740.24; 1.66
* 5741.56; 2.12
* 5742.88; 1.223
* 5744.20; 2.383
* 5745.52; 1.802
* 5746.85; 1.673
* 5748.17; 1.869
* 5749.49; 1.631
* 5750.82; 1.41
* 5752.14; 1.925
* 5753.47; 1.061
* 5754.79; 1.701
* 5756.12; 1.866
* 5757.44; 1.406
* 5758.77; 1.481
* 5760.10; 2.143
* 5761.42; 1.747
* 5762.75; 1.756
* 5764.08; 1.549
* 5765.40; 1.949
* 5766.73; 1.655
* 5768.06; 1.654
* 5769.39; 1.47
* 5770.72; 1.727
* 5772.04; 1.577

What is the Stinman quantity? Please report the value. 1.33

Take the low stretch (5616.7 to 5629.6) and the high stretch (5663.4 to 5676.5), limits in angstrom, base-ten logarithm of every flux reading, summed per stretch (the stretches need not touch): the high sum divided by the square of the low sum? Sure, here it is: 0.43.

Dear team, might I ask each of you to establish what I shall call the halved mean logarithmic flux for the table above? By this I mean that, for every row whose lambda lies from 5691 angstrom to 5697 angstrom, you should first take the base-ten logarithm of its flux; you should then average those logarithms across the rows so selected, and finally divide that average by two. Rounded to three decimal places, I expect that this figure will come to 0.115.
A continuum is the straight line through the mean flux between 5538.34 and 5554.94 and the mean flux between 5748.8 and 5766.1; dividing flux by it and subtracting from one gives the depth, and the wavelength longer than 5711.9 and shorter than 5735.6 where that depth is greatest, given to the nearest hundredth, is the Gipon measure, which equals 5717.81 angstrom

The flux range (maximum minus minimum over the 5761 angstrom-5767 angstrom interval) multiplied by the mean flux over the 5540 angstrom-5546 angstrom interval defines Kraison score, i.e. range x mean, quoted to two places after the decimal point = 0.75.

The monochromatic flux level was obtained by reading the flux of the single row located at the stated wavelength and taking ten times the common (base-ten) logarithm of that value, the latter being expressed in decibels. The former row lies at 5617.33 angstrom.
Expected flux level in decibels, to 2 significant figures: 1.8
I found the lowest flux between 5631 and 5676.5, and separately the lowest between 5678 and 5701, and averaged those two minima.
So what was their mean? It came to 1.17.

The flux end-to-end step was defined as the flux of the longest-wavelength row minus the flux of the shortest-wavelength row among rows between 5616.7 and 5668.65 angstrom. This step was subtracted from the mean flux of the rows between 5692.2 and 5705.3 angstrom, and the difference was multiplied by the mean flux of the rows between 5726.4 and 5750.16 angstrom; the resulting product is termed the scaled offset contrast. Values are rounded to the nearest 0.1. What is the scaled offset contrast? 2.7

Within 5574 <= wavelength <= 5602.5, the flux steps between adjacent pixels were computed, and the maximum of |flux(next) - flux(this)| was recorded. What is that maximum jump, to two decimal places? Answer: 0.54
